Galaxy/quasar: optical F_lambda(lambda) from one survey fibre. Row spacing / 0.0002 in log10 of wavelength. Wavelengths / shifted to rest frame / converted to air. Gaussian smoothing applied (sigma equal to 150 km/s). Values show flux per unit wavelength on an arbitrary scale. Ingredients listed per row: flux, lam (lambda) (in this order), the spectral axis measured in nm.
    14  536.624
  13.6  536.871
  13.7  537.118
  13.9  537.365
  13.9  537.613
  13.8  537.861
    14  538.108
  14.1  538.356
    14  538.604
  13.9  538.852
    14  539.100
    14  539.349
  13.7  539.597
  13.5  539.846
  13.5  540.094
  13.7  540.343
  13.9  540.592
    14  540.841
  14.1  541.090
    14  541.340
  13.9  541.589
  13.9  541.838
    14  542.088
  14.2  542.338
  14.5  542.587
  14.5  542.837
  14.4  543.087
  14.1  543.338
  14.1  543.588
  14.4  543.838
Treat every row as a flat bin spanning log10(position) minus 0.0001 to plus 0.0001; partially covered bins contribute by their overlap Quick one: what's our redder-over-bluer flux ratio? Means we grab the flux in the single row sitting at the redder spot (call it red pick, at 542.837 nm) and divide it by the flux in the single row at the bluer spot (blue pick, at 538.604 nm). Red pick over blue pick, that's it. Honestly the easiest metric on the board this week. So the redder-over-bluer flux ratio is 1.04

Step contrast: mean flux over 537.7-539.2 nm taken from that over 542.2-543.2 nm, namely 0.43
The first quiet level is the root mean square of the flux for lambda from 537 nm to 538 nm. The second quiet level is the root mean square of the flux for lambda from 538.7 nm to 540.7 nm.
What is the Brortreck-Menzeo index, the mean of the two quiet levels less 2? 11.8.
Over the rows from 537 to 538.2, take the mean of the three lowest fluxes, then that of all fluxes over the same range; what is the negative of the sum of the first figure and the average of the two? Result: -27.6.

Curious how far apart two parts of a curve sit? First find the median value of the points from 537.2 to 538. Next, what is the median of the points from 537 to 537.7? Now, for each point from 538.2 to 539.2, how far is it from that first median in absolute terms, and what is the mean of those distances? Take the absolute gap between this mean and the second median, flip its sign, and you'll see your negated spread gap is -13.80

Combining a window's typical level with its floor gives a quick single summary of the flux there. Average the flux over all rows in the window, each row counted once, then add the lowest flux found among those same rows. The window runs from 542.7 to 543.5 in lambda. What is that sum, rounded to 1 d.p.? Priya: 28.4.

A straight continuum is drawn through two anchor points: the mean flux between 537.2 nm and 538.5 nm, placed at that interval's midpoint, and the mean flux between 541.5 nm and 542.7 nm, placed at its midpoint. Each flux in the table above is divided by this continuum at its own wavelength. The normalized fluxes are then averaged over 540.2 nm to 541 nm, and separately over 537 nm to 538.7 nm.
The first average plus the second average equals 1.986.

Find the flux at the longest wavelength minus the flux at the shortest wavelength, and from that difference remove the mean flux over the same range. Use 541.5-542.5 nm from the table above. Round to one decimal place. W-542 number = -13.7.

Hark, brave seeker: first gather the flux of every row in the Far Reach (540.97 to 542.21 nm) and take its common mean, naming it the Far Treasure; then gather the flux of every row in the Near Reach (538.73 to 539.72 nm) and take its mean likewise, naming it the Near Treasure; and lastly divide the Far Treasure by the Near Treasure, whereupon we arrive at 1.01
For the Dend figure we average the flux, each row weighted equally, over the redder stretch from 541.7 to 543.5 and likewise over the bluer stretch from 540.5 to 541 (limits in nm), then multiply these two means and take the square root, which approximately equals 14.1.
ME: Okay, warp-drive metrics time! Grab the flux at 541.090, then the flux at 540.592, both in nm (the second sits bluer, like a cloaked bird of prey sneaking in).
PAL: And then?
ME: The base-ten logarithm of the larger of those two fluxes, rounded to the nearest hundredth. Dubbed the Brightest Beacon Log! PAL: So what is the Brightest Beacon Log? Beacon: 1.15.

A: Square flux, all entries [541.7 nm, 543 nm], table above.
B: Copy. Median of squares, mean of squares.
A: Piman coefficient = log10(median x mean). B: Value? 4.611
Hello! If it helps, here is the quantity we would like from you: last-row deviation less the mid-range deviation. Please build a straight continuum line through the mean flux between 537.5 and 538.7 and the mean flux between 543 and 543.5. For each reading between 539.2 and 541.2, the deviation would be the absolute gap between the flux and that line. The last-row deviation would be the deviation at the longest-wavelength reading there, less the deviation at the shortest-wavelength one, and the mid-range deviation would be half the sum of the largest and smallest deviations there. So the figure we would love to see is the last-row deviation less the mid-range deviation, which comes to -0.30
